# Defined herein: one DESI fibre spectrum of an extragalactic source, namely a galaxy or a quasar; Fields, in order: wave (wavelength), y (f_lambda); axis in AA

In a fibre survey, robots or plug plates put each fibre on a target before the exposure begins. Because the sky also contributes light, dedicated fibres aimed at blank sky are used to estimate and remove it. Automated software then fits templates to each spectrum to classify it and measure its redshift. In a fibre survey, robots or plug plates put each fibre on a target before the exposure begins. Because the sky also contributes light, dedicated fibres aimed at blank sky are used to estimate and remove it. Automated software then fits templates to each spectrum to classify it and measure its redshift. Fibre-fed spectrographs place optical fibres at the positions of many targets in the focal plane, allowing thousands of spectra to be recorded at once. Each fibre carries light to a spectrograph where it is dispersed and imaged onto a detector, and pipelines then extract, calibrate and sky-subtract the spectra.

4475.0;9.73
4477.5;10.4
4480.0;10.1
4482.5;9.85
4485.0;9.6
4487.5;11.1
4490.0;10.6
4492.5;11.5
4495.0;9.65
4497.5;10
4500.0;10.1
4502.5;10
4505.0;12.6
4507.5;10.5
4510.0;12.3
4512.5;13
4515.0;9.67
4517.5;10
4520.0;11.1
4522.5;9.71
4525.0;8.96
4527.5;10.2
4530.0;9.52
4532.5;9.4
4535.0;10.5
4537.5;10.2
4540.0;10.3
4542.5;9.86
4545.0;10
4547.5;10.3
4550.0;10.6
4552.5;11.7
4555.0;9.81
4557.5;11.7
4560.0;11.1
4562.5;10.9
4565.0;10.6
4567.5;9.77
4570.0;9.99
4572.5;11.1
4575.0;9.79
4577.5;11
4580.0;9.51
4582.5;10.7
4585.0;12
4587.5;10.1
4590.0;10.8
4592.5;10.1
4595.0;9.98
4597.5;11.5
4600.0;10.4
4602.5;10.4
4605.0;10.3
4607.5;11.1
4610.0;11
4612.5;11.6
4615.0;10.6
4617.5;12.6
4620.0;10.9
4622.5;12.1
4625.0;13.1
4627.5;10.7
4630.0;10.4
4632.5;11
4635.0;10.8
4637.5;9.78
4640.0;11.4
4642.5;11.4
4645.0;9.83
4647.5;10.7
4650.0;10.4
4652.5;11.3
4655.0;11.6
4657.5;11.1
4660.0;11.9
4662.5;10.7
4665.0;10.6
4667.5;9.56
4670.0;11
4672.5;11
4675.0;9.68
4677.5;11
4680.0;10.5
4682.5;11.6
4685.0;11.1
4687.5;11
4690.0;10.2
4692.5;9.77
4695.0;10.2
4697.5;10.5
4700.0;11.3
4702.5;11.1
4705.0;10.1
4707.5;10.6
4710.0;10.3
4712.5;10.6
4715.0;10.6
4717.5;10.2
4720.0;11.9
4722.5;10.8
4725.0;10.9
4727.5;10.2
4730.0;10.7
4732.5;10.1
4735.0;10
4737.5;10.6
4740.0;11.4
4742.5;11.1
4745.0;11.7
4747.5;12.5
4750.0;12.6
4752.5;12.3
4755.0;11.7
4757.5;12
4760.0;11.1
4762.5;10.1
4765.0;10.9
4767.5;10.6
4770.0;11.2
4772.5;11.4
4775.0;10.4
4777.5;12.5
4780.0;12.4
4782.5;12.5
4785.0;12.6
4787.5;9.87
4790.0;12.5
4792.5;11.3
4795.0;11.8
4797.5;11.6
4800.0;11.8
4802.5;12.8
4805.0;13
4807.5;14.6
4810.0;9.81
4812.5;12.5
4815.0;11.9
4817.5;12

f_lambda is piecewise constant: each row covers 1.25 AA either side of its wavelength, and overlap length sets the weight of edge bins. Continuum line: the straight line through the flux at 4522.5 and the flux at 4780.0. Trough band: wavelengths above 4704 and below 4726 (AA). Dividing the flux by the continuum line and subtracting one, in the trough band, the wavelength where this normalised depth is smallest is 4717.5 AA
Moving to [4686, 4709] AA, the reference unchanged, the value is 4692.5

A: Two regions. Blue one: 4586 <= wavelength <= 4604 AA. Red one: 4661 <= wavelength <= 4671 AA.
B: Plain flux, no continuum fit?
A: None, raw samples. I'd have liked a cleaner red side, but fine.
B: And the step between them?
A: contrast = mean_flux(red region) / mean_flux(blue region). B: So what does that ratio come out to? 1.00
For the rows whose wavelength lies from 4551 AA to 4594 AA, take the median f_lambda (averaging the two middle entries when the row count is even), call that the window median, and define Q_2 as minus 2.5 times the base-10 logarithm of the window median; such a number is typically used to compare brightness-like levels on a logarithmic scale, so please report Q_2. -2.57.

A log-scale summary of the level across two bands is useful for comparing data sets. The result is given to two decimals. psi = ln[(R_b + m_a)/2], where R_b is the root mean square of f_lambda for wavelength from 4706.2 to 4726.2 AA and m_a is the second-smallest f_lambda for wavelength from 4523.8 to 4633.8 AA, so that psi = 2.31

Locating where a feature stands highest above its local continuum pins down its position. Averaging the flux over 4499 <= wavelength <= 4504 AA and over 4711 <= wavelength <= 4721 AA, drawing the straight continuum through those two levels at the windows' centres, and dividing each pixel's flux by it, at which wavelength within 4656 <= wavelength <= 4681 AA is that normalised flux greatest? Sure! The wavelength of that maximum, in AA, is 4660.0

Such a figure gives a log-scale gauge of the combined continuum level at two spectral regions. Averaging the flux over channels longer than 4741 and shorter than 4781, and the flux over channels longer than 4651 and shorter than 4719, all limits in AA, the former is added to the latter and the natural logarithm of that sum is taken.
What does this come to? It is 3.10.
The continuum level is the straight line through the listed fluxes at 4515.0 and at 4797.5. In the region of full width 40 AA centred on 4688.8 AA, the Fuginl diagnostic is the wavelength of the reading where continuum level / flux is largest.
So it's 4692.5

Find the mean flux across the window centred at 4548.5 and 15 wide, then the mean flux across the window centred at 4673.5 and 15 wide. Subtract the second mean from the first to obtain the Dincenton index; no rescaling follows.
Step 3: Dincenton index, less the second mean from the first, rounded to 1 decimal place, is -0.1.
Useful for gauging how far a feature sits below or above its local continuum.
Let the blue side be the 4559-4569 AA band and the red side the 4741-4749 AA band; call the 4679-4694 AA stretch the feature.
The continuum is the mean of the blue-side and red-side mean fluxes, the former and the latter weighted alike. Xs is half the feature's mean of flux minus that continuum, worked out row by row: -0.24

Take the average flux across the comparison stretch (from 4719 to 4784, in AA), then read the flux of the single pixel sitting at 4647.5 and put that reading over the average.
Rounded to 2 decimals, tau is 0.95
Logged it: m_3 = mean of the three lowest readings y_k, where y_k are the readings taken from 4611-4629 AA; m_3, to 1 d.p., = 10.7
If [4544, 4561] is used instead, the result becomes 10.0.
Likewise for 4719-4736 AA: 10.1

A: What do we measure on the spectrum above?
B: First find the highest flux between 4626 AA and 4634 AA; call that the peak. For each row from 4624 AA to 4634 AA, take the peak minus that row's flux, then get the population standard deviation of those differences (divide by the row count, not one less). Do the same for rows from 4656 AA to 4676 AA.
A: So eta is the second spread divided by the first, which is 0.68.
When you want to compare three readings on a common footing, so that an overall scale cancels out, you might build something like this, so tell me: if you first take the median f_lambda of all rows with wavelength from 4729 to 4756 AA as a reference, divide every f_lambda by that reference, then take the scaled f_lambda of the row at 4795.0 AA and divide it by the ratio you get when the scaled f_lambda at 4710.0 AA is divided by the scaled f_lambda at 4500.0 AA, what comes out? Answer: 1.01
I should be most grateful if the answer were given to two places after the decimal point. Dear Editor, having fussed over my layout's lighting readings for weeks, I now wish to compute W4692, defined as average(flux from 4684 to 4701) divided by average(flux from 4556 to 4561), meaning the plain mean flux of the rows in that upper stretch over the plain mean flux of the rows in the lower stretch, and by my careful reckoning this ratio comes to 0.93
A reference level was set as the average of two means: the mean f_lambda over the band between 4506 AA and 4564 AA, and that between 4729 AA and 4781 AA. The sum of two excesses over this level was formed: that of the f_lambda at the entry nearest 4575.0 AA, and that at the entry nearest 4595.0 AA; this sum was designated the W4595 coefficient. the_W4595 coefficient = -2.0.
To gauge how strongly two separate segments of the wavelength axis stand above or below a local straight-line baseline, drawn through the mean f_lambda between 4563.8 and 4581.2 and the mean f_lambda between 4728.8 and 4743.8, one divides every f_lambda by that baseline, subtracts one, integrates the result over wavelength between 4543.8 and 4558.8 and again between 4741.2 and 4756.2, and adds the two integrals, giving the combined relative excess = 2.5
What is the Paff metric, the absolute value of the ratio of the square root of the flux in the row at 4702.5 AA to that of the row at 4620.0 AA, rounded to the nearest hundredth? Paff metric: 1.01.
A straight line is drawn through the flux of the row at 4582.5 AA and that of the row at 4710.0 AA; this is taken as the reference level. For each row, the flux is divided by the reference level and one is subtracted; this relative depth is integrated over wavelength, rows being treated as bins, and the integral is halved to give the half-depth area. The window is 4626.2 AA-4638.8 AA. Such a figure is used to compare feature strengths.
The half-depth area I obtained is 0.00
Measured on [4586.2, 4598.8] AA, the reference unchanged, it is -0.10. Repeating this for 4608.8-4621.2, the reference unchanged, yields 0.44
